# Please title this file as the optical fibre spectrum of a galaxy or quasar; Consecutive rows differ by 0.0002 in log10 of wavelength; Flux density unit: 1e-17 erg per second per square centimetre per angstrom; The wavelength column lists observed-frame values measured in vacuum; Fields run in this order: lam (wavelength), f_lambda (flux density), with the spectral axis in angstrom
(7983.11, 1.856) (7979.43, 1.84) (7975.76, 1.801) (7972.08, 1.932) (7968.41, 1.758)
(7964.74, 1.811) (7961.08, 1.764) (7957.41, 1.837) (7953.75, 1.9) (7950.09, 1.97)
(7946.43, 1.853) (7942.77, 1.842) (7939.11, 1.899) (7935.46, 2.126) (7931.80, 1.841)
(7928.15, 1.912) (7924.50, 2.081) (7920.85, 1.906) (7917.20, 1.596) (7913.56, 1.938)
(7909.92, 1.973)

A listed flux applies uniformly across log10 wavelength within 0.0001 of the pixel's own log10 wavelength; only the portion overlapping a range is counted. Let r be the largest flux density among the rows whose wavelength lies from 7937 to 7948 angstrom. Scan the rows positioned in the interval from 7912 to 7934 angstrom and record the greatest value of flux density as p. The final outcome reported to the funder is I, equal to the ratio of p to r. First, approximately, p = 2.081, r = 1.899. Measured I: 1.10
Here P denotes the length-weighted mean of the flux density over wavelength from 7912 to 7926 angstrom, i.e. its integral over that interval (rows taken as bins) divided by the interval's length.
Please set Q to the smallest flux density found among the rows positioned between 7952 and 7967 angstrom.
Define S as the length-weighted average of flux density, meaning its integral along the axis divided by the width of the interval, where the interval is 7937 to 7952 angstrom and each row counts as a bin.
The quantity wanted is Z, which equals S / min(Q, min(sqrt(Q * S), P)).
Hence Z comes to 1.07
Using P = 1.87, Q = 1.764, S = 1.90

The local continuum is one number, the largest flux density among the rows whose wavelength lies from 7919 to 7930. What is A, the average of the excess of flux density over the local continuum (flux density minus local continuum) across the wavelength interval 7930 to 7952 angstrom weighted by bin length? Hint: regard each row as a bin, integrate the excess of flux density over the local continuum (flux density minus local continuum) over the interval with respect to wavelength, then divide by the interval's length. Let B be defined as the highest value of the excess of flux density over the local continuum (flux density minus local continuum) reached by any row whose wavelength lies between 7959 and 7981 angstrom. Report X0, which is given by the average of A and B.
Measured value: -0.15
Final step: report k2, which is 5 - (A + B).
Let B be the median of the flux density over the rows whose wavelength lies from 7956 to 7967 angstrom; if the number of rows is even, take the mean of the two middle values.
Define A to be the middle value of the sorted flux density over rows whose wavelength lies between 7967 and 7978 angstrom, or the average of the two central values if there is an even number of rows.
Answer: 1.39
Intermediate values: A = 1.80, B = 1.81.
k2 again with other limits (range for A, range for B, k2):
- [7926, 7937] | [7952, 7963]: 1.25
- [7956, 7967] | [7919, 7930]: 1.28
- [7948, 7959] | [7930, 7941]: 1.20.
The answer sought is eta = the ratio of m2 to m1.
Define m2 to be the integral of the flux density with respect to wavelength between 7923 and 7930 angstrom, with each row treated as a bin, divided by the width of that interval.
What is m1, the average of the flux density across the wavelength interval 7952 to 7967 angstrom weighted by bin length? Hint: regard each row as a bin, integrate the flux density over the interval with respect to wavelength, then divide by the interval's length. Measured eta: 1.09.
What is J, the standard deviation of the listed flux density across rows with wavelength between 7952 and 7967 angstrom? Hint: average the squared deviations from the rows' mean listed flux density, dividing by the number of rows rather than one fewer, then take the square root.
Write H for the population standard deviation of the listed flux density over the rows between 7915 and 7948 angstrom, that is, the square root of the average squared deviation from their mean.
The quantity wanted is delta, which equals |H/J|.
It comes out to 2.9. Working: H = 0.14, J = 0.049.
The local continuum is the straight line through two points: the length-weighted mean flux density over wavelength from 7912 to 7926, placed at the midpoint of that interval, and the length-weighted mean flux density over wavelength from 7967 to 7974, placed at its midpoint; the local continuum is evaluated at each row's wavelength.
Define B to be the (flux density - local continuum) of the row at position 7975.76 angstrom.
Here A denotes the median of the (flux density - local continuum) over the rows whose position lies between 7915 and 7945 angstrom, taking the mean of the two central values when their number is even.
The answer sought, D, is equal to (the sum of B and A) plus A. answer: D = 0.02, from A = 0.0336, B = -0.04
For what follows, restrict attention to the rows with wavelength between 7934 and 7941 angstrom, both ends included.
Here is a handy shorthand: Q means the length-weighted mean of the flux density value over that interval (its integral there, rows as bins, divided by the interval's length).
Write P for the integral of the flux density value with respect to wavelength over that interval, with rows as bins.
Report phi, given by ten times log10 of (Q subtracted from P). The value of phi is 10.80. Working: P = 14.0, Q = 2.01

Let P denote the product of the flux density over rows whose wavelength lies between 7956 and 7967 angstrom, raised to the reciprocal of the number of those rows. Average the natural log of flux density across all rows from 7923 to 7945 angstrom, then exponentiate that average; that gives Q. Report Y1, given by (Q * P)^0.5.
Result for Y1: 1.874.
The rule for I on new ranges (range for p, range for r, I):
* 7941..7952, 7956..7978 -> 1.02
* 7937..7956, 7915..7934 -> 0.95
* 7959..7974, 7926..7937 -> 0.91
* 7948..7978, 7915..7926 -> 0.95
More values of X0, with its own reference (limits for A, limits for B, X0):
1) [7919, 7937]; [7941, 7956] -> -0.11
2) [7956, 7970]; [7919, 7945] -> -0.12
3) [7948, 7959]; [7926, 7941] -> -0.07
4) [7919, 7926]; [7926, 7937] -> -0.02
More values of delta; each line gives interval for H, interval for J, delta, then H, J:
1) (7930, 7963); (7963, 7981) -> 1.7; 0.10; 0.058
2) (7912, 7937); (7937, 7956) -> 3.5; 0.16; 0.045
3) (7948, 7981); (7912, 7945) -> 0.5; 0.07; 0.143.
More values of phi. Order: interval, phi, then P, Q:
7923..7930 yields 10.78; 13.9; 1.99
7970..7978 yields 11.15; 14.9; 1.86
